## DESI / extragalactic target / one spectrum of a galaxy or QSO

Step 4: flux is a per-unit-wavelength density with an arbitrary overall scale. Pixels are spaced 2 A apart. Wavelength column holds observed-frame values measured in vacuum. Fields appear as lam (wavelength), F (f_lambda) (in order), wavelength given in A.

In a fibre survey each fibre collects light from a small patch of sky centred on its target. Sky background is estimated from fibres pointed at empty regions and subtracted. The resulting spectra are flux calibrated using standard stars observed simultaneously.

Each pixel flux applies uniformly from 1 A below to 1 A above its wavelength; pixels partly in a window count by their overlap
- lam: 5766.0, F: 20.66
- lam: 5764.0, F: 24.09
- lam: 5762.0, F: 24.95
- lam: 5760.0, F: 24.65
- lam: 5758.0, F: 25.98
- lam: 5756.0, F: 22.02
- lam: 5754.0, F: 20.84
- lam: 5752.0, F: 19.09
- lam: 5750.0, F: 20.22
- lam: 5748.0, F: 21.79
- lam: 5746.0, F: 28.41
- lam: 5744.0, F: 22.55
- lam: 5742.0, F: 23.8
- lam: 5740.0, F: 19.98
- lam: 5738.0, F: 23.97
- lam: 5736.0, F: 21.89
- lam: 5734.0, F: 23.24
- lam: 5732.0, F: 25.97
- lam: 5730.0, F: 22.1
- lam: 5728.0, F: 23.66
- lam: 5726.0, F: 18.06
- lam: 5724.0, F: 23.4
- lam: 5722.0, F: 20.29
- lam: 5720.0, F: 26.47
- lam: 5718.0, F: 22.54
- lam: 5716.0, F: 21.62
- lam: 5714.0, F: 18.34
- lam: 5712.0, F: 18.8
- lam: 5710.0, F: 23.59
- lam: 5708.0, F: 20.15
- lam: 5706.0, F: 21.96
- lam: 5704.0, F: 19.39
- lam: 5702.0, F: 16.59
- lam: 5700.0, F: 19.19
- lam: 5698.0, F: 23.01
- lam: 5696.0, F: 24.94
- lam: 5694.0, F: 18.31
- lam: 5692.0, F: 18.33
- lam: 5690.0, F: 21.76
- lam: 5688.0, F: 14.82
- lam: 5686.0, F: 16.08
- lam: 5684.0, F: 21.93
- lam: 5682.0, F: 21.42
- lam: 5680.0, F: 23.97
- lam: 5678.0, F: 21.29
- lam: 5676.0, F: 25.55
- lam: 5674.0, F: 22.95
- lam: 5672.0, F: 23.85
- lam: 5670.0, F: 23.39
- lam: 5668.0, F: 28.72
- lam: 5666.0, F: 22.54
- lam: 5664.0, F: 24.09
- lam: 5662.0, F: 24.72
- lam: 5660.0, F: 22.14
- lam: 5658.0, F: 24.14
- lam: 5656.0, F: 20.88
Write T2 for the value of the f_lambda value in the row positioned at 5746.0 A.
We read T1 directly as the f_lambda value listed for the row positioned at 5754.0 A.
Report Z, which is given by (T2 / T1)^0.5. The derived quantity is 1.2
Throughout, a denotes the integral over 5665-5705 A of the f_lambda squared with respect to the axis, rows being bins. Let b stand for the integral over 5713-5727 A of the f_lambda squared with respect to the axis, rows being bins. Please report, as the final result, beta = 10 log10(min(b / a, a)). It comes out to -4.5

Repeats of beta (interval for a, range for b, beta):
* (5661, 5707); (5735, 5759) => -2.5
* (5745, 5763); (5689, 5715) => 0.5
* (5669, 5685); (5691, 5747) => 5.0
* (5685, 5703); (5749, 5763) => 0.2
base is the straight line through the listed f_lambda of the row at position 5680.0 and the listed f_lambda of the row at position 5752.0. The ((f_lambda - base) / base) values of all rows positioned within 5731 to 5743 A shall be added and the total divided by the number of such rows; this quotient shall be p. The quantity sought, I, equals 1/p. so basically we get 6.6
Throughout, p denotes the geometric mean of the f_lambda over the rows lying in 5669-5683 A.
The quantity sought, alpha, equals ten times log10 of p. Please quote 13.65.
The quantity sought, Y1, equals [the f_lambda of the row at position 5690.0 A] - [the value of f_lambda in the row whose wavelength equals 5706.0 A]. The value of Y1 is 0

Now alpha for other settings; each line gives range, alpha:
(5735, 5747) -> 13.67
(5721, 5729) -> 13.27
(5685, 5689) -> 11.89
